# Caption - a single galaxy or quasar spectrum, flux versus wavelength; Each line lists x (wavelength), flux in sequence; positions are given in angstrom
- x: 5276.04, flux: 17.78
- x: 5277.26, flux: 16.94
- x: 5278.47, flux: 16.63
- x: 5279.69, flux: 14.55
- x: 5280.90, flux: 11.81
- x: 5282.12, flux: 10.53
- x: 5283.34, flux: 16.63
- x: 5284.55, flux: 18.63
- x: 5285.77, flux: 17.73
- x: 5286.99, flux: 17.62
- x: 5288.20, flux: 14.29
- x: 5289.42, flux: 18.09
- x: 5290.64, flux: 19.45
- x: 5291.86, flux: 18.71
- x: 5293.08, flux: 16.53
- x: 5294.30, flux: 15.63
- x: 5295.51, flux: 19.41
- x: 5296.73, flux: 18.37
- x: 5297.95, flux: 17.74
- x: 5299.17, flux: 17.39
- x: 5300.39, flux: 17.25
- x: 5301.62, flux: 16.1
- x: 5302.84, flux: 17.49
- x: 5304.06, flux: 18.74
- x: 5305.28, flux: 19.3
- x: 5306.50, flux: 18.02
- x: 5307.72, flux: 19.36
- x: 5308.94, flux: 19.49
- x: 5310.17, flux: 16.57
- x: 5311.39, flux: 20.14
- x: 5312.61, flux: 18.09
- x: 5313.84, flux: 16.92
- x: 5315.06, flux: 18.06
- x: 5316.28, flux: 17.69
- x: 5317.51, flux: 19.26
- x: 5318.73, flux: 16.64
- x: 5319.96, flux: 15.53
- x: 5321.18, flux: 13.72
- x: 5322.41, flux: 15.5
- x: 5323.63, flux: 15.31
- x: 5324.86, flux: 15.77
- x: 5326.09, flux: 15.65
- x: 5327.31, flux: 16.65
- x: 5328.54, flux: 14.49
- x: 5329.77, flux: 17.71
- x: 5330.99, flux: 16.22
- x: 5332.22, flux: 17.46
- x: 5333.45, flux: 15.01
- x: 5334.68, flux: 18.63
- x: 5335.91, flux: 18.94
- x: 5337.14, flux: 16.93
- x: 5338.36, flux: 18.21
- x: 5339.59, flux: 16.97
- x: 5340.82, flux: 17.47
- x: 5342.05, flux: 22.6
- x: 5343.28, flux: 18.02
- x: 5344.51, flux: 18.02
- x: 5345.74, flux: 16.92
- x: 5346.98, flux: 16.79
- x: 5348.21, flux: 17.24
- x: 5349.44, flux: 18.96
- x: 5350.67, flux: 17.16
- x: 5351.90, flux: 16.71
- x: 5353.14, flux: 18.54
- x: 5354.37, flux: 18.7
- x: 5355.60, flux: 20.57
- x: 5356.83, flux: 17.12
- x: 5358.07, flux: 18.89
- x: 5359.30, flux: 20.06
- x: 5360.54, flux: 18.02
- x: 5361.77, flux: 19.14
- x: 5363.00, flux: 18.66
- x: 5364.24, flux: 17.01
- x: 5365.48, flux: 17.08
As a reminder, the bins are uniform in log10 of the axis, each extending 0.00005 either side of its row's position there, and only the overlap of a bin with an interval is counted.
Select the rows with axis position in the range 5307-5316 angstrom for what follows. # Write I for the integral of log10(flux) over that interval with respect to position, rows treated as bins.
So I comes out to 11.4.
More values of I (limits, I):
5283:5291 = 9.9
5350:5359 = 11.4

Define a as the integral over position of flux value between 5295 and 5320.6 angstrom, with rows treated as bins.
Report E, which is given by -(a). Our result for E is -460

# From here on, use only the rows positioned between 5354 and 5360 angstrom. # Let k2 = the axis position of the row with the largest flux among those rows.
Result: 5355.60 angstrom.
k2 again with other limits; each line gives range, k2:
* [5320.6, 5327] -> 5324.86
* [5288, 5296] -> 5290.64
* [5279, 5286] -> 5284.55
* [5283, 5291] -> 5290.64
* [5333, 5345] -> 5342.05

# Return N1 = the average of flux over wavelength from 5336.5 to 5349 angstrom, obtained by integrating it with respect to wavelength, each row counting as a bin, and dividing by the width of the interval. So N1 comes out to 17.9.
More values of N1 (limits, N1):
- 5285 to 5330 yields 17.3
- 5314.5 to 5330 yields 16.3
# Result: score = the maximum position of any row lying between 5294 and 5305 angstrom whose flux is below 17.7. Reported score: 5302.84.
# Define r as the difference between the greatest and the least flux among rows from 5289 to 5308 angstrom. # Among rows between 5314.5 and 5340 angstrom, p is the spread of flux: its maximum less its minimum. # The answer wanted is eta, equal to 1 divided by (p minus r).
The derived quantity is 0.58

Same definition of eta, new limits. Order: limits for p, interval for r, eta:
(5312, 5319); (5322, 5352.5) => -0.18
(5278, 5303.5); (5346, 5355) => 0.15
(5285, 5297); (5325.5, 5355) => -0.34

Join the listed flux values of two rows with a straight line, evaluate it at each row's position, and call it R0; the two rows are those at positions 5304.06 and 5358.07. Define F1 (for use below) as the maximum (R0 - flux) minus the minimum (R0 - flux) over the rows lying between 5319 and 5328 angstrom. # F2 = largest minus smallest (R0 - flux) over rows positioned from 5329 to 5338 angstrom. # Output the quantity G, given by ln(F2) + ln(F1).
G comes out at 2.44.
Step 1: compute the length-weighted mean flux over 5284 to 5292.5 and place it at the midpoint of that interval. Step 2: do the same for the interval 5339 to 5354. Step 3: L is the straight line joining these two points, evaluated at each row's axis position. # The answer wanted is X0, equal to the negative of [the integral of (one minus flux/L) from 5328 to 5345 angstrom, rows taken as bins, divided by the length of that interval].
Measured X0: -0.02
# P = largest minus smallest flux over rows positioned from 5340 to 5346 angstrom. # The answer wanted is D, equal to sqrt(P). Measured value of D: 2.4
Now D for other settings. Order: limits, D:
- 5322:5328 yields 1.2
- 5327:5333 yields 1.8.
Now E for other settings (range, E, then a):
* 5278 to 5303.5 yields -426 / 426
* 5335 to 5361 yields -474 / 474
